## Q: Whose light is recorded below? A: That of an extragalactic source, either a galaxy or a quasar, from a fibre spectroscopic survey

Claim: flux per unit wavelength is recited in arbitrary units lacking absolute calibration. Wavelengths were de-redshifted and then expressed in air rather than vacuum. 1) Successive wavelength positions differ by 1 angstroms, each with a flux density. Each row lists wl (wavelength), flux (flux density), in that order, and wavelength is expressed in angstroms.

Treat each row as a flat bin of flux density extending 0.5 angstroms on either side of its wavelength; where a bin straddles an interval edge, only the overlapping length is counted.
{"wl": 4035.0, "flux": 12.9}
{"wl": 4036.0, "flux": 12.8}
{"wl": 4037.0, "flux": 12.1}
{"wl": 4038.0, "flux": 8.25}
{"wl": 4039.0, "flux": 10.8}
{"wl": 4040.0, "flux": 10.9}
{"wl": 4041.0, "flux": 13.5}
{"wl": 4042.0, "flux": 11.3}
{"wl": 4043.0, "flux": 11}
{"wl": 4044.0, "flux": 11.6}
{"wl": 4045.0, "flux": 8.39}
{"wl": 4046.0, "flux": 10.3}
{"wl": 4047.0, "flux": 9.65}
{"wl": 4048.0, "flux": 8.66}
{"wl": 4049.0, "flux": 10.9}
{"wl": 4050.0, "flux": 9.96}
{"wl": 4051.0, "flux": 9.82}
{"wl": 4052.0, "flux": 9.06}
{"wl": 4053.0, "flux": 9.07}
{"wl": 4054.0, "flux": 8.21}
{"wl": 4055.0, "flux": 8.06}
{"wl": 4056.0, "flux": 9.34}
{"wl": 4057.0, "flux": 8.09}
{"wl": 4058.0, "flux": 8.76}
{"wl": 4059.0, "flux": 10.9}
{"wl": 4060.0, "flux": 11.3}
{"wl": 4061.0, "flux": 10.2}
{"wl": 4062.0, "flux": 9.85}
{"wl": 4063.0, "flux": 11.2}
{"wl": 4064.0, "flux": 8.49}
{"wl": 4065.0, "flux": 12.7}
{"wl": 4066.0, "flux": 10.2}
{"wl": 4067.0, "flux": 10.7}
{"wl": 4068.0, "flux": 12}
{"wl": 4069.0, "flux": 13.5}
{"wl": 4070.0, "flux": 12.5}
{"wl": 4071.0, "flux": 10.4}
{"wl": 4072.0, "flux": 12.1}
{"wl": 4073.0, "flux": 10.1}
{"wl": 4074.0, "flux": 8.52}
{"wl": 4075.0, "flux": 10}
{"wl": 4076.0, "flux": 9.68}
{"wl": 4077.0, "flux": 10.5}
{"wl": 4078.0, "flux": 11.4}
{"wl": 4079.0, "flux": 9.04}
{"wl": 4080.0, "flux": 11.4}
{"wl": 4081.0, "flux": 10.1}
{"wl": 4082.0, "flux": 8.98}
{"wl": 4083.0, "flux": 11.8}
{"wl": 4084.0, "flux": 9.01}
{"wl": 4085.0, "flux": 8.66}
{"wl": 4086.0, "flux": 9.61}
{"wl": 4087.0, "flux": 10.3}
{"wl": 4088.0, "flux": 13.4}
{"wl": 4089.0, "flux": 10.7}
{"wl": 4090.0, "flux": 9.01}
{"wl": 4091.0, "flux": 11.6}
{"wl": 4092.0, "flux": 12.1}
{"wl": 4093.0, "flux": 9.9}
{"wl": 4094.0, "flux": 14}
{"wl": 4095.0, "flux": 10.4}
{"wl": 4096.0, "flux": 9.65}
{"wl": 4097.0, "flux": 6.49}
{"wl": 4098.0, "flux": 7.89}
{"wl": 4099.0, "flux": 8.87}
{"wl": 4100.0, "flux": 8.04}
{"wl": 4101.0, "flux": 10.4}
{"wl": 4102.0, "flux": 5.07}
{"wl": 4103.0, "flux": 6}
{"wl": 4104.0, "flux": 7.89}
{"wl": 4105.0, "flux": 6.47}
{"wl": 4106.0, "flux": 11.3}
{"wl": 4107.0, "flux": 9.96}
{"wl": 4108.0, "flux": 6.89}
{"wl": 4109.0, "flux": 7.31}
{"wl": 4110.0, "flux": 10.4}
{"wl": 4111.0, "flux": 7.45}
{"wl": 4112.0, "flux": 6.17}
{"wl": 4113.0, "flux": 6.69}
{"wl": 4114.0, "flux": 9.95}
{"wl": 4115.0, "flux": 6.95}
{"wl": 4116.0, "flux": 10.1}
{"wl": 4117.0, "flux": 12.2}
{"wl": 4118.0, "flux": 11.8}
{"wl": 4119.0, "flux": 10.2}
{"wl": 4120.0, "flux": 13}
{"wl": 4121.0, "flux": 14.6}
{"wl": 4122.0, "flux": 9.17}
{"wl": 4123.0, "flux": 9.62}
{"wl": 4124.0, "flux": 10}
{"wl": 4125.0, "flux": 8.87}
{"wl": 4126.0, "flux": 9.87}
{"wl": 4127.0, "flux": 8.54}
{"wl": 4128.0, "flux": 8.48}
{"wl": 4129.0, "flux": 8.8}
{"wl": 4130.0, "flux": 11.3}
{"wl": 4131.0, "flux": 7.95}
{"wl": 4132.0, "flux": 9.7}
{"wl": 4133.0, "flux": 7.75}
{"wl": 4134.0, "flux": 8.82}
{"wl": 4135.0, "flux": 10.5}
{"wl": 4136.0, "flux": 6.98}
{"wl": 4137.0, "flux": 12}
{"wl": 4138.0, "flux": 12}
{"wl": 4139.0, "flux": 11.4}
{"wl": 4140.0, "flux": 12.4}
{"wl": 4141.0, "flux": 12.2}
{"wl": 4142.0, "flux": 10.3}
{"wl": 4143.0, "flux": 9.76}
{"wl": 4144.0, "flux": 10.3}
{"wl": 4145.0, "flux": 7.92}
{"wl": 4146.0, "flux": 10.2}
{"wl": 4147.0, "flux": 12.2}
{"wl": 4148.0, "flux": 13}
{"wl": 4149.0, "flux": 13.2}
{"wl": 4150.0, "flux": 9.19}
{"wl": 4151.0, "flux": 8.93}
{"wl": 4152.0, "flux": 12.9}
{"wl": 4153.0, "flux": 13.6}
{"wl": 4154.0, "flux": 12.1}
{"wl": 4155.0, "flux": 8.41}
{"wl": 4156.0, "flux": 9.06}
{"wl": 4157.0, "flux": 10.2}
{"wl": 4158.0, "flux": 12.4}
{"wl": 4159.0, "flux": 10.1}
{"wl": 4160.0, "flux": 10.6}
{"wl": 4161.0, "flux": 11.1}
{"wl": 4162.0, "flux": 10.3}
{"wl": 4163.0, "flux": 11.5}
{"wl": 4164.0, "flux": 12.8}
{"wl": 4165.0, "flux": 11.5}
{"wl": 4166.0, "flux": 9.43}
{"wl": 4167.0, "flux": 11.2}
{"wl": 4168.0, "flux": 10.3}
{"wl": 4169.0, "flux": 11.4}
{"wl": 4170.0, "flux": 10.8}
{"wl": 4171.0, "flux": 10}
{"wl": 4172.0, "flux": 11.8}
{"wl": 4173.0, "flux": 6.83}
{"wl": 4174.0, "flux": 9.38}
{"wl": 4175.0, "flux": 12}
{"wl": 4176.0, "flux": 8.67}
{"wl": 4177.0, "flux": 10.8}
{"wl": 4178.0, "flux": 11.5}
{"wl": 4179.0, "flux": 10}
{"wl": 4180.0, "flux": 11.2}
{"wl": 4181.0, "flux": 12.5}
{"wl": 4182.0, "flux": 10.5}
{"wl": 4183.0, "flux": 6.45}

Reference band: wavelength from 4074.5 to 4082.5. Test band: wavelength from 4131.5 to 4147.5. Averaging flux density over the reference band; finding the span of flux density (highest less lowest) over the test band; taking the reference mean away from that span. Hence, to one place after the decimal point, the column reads -4.7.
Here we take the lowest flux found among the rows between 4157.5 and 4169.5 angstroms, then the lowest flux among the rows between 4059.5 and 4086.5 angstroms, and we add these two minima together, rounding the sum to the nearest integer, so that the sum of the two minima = 18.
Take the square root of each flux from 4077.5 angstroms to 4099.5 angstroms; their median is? 3.16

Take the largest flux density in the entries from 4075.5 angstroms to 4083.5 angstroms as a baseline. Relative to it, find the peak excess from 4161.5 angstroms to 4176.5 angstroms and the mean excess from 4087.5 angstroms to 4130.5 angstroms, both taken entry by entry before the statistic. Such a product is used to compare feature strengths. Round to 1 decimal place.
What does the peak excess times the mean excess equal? -2.3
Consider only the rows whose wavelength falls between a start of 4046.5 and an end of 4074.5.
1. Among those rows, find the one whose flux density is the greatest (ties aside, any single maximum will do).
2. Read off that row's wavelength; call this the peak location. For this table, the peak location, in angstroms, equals 4069.0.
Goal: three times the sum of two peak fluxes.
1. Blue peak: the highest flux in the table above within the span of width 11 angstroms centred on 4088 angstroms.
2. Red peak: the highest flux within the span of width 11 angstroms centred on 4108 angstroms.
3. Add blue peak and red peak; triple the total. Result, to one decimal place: 74.1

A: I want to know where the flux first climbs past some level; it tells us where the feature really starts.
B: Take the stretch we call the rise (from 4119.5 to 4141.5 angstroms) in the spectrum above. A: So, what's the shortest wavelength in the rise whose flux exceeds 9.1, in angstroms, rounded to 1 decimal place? 4120.0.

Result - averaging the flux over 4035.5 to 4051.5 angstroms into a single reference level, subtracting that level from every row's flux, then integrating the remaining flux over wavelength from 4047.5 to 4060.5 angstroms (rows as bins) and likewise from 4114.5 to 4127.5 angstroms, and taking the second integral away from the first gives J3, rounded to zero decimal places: -13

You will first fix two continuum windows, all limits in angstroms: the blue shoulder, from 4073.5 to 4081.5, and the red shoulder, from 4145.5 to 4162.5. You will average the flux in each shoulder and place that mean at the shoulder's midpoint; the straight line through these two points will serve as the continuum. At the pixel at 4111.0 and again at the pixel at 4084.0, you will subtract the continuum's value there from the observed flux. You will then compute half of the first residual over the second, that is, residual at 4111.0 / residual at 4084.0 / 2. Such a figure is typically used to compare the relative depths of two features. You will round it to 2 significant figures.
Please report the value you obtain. 1.3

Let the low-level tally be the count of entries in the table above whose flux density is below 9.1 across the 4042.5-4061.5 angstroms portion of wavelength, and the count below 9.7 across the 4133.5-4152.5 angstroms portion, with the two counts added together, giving 13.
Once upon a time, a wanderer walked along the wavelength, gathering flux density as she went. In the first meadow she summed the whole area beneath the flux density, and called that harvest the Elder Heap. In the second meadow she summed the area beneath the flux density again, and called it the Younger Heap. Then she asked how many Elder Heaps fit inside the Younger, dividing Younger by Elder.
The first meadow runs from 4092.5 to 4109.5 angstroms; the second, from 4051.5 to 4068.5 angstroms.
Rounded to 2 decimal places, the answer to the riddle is 1.15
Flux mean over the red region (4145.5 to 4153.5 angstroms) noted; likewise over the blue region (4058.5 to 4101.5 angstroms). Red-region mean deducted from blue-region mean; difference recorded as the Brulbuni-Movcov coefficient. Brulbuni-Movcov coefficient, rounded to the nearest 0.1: -1.2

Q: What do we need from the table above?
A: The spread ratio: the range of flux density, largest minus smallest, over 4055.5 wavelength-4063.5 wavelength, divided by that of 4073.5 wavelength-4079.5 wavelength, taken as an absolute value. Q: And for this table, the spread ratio 1.11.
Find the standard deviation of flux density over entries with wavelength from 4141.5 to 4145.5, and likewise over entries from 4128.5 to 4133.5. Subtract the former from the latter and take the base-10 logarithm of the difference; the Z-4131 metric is -0.49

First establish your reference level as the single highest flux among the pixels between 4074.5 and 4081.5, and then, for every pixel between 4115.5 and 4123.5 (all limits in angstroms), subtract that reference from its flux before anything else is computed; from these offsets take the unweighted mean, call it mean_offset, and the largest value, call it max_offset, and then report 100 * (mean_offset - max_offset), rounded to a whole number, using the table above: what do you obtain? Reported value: -326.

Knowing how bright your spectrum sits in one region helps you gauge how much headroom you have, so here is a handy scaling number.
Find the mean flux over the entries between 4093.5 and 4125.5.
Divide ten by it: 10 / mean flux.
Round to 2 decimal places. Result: 1.09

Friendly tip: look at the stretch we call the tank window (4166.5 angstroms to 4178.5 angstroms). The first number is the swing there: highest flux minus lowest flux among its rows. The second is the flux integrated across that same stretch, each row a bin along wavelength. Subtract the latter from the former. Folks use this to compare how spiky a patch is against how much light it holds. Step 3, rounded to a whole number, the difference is -120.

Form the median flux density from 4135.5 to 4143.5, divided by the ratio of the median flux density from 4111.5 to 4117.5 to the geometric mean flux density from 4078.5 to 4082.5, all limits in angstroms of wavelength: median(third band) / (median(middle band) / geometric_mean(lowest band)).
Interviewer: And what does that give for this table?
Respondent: 14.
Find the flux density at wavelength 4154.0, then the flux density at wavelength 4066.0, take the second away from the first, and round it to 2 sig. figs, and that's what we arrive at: 1.9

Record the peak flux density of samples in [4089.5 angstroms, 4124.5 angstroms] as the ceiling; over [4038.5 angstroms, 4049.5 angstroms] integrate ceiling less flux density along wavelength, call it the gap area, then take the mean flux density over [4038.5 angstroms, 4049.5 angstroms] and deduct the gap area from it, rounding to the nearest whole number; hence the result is -33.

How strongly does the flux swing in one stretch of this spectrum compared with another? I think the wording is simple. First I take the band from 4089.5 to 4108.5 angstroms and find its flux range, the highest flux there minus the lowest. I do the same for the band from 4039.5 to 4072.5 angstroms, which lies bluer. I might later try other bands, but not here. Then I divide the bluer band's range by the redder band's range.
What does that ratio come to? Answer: 0.61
